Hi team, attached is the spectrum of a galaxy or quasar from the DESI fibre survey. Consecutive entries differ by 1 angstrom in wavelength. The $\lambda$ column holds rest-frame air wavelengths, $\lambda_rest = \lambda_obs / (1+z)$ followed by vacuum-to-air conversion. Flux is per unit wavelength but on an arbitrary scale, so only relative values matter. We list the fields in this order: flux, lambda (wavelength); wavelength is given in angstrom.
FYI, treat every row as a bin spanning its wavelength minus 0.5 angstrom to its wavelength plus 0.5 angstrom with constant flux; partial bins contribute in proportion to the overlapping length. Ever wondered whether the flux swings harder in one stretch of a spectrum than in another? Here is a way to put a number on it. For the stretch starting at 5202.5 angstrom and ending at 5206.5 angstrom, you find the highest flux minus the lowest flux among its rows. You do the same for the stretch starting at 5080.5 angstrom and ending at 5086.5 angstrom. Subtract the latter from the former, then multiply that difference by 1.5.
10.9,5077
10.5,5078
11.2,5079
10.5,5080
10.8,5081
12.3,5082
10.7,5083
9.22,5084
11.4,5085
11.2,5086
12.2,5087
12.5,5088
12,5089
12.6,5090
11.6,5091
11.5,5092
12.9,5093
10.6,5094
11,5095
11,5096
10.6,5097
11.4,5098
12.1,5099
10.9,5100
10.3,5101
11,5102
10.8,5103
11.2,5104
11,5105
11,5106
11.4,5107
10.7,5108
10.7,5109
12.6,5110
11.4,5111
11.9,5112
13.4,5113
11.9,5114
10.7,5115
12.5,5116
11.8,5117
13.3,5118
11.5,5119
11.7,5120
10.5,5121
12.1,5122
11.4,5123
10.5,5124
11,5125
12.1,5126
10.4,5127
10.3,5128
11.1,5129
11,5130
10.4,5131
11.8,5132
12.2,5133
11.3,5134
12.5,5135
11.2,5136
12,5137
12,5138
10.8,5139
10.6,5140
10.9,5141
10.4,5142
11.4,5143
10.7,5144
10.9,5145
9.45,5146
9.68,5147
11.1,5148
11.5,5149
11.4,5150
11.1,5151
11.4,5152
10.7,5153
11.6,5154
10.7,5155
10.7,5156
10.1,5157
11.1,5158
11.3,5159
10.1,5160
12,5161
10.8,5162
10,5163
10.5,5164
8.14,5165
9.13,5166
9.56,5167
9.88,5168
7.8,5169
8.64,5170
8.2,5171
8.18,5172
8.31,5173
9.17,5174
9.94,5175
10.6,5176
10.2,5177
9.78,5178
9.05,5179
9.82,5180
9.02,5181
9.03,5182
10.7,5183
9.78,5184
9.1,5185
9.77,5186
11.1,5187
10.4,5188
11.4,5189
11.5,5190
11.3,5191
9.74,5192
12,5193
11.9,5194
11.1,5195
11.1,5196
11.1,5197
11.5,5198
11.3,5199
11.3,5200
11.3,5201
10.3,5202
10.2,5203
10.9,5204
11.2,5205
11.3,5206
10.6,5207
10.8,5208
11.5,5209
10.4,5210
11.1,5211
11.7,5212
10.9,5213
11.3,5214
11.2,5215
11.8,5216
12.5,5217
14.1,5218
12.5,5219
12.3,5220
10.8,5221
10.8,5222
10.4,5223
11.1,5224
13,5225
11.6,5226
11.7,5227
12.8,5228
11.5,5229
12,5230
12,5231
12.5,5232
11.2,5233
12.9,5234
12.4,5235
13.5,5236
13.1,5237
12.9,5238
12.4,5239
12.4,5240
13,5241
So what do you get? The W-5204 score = -3.0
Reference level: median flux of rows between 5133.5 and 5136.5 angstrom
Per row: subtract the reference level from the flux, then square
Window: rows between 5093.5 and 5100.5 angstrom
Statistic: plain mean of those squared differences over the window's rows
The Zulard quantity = 0.28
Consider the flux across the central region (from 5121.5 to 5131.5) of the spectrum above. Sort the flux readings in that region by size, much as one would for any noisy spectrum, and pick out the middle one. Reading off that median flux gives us 11.0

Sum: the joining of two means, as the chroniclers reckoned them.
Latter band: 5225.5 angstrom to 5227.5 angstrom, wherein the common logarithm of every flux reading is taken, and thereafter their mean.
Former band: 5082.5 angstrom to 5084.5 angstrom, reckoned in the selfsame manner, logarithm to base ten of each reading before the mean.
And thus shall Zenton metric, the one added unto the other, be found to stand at 2.06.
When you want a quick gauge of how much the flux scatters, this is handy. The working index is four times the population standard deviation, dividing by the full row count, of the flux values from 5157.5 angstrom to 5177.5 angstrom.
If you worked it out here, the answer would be 4.7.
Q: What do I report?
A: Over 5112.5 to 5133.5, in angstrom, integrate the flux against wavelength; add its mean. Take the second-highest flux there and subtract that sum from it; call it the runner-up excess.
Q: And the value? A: -240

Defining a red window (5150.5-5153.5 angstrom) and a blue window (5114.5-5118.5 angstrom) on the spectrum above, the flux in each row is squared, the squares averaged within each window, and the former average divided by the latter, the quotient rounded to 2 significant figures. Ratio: 0.84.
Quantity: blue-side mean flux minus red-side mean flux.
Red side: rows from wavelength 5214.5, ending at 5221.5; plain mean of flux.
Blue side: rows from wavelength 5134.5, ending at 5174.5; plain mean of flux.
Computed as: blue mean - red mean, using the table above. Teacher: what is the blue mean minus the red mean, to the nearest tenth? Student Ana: -1.8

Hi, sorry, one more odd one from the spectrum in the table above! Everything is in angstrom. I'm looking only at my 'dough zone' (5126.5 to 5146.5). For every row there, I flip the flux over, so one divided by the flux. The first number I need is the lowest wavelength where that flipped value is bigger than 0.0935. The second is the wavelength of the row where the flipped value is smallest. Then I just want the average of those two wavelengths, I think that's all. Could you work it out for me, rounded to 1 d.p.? 5131.0 angstrom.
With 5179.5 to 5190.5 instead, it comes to 5185.0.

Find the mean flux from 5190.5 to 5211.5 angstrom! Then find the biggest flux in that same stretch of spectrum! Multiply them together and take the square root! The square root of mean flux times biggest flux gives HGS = 11.5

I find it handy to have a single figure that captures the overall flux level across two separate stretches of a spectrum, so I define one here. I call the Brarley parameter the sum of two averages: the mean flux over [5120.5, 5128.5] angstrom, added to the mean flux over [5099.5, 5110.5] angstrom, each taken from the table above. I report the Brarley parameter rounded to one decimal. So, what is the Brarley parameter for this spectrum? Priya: 22.1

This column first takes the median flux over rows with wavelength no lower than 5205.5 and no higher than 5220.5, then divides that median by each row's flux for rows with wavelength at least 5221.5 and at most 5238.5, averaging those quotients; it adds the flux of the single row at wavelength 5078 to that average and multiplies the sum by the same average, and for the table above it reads 10.8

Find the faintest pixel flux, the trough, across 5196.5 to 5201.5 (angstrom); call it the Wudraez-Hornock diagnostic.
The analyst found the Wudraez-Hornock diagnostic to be 11.1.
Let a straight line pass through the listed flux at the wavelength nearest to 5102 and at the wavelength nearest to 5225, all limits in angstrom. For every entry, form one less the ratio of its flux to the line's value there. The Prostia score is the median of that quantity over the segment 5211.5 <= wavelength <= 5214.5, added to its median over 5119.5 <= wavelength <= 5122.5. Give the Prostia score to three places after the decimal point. 0.083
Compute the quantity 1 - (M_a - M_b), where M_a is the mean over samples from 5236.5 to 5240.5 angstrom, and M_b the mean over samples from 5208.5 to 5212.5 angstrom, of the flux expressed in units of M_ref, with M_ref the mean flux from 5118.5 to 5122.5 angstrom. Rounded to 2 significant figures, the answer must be 0.87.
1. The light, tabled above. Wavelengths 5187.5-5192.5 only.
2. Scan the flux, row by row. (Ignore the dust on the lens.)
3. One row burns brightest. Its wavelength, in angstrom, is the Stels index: 5190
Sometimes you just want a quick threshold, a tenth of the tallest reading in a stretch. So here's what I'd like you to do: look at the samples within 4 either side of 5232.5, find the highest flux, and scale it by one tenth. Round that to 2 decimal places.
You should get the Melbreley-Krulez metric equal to 1.35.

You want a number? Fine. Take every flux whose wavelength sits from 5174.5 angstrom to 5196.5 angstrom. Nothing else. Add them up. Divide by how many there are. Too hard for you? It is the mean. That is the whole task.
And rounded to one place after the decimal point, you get 10.4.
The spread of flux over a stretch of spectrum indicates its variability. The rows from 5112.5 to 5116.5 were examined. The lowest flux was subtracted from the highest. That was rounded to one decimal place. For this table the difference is 2.7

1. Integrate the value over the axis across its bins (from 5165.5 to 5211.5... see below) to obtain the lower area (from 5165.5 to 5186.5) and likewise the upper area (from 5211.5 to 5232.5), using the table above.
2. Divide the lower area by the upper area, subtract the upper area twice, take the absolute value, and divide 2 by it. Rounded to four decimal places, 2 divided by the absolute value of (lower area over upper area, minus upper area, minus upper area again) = 0.0040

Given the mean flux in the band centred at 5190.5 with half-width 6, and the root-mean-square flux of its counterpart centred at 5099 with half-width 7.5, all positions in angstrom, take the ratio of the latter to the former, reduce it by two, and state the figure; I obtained -0.97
